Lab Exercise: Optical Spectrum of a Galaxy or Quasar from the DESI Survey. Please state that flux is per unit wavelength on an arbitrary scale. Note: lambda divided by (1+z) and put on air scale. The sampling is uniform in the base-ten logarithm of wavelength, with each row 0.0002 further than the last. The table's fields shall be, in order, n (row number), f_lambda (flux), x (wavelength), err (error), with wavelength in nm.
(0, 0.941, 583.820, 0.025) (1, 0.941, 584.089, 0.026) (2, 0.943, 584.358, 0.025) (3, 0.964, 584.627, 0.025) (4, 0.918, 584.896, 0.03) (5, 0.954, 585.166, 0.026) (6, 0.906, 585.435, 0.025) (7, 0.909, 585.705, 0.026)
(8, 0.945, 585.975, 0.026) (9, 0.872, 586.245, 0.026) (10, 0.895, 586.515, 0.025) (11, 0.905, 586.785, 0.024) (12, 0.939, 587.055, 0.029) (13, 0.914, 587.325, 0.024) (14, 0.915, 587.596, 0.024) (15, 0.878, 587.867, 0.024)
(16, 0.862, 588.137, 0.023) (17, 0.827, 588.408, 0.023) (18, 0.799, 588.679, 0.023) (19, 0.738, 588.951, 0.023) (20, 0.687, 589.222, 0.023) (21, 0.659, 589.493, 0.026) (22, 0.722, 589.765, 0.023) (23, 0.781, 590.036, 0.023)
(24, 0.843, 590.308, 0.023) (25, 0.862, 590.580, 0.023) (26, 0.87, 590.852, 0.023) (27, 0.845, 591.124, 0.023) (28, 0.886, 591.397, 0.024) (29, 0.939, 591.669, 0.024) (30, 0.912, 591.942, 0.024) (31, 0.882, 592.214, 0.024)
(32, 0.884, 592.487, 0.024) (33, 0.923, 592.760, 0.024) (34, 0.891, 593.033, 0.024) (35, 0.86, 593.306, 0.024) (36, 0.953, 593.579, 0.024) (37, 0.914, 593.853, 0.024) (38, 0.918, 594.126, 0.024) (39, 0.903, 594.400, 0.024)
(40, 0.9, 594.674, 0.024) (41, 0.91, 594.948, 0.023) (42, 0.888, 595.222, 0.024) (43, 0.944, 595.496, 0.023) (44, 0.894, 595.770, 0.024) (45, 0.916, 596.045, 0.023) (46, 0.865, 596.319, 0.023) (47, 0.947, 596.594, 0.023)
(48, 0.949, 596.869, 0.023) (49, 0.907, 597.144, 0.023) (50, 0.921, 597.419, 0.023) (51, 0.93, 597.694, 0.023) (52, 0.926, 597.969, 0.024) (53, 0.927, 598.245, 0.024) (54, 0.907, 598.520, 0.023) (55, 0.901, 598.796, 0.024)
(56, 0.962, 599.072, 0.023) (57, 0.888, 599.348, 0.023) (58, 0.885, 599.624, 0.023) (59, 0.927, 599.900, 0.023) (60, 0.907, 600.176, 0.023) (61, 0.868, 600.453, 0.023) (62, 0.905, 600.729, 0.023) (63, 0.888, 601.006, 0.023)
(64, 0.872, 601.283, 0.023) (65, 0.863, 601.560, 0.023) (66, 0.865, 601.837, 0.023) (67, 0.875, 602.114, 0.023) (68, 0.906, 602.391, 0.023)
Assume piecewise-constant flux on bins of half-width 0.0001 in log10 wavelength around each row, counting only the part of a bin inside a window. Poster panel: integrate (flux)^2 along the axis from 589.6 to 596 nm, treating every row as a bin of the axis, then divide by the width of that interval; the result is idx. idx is 0.78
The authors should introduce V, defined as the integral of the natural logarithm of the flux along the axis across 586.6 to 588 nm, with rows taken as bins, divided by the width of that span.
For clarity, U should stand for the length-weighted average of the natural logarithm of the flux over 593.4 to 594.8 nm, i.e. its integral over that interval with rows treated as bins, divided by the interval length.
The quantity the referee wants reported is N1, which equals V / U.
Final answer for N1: 1.08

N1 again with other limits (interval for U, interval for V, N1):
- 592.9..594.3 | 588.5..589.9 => 3.31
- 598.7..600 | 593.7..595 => 1.03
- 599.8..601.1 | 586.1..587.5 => 0.93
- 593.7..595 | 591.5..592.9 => 1.03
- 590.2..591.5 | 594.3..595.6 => 0.64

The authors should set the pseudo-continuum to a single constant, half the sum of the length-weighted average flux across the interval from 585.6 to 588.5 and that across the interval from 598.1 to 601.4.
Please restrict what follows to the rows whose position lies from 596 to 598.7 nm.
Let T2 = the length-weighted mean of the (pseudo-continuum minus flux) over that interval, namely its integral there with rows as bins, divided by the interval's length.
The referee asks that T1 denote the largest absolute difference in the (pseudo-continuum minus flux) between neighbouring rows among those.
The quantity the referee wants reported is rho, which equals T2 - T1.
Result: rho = -0.101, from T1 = 0.082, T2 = -0.019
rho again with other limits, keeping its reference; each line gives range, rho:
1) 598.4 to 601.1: -0.078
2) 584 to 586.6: -0.098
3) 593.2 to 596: -0.102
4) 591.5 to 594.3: -0.100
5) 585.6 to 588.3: -0.075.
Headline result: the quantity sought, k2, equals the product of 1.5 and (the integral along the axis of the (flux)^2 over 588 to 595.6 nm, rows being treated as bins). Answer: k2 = 8.4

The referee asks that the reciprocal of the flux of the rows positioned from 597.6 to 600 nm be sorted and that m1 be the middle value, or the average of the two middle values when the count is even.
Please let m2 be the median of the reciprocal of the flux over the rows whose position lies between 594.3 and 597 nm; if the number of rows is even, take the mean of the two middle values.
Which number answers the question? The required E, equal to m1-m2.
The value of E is -0.02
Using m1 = 1.08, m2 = 1.10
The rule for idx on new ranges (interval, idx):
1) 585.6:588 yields 0.82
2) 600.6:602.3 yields 0.77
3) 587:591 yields 0.67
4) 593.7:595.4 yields 0.82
